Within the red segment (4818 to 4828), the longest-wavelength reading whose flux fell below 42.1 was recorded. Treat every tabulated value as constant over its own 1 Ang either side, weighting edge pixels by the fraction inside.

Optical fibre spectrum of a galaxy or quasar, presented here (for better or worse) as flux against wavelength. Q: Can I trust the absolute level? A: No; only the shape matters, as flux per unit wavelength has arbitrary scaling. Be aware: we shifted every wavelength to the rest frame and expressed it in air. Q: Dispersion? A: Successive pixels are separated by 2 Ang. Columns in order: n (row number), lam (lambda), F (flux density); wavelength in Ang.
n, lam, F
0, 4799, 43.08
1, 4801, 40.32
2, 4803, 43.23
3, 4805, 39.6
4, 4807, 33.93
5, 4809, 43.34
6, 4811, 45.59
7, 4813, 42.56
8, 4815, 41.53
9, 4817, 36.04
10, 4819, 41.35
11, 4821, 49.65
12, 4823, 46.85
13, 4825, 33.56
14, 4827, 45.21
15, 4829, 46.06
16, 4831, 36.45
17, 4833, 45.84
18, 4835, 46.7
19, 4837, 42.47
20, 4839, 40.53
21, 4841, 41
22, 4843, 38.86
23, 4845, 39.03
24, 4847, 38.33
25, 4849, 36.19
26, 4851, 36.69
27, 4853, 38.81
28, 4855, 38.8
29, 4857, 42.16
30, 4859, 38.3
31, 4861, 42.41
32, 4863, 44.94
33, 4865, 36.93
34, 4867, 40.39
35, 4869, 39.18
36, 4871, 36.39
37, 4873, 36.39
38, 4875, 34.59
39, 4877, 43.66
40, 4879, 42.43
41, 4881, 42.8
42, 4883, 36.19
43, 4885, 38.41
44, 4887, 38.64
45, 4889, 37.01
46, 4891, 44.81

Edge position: 4825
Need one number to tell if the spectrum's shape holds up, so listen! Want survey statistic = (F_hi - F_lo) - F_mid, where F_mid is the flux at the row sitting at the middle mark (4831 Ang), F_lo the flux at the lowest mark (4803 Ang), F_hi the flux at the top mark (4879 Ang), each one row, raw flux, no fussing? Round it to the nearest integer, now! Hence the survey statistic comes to -37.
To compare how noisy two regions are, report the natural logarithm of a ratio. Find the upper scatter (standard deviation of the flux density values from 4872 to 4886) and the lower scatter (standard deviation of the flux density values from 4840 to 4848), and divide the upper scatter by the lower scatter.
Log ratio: 1.2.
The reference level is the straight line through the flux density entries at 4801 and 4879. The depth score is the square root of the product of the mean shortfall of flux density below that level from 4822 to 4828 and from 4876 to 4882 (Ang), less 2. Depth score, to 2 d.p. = -1.31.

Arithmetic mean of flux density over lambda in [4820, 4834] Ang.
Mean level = 43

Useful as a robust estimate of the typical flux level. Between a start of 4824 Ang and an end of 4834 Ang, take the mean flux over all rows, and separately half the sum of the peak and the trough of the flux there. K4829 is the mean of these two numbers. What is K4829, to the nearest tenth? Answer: 40.6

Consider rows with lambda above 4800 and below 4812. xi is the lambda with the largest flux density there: 4811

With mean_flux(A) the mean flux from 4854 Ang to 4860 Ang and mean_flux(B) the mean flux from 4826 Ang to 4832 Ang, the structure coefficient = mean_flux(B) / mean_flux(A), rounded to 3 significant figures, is 1.07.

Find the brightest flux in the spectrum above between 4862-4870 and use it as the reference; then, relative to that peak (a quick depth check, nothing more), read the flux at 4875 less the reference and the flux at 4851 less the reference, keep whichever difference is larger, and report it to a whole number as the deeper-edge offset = -8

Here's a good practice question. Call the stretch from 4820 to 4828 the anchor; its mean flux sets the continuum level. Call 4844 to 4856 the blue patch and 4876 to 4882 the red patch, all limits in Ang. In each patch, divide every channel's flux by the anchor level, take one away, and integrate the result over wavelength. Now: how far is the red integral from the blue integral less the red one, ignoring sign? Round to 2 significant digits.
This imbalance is 1.4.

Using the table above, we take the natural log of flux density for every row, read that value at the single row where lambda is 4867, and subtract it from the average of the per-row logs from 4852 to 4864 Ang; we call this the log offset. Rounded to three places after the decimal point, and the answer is 0.011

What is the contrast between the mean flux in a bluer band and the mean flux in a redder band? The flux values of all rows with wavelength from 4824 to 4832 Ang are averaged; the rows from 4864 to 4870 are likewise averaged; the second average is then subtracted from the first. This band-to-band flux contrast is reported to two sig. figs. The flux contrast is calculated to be 1.5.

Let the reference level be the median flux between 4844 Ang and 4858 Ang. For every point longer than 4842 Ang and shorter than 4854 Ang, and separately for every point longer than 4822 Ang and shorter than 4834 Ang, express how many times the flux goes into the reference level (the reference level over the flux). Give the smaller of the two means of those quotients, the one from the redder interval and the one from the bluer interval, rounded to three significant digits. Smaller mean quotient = 0.933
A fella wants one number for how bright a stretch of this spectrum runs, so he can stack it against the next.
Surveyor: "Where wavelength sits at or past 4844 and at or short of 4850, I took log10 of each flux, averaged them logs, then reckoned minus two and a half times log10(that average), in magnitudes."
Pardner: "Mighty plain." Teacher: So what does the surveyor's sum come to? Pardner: -0.495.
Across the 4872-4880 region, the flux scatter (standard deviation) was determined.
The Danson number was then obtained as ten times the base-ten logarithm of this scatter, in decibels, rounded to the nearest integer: 6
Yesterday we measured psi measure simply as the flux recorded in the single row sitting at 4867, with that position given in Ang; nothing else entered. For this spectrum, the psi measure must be 40.39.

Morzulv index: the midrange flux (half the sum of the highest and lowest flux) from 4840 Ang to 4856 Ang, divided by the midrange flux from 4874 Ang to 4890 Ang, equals 0.99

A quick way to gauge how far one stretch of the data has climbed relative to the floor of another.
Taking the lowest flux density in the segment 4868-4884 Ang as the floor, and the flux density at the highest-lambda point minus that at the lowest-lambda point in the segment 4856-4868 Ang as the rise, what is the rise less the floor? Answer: -36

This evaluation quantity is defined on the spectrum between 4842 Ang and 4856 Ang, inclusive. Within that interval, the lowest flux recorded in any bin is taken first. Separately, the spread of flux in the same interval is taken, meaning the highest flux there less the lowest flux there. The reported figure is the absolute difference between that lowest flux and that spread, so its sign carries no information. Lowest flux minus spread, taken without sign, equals 33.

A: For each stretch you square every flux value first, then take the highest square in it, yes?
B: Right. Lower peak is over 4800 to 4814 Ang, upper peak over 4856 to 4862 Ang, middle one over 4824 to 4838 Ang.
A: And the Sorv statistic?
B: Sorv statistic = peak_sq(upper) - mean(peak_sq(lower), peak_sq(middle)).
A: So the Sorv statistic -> -331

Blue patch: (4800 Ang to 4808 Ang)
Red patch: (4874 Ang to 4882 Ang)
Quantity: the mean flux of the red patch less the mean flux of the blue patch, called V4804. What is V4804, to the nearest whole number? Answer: 2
